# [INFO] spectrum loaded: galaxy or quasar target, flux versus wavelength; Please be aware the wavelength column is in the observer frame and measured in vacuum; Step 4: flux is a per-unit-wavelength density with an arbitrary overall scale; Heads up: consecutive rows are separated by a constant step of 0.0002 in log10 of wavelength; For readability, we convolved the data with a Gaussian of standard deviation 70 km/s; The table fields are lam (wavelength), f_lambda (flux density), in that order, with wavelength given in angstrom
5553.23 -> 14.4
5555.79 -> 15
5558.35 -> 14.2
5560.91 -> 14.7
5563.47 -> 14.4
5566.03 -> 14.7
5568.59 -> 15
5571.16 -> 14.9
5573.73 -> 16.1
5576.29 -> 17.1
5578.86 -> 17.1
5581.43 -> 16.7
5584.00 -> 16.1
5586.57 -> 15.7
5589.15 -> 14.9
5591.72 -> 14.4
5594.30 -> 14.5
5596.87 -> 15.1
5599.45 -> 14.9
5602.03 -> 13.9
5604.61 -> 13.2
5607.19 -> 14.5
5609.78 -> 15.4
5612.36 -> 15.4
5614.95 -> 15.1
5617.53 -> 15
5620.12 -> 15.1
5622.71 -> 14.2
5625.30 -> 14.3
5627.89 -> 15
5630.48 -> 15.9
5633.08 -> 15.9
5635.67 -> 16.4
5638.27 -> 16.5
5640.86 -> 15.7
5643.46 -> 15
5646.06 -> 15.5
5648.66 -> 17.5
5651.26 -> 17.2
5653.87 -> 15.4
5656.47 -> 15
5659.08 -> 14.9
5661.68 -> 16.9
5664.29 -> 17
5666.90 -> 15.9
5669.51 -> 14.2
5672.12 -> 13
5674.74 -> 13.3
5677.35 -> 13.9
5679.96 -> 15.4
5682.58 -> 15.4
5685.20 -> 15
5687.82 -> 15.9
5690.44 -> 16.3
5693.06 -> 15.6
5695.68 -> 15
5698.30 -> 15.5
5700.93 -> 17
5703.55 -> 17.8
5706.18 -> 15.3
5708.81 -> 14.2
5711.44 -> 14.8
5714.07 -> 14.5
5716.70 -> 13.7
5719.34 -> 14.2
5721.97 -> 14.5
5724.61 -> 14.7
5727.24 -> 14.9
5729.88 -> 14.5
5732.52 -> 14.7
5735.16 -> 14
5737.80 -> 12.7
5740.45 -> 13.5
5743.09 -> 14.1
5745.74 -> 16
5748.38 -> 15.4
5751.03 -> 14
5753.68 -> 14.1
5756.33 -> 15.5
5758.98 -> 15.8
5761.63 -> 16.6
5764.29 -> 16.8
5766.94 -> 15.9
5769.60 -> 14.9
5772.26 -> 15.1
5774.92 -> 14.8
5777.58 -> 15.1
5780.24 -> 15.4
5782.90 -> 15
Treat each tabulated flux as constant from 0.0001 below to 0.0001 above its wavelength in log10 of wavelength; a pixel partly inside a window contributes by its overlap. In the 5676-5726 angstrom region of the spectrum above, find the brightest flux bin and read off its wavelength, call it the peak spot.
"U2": 5703.55 angstrom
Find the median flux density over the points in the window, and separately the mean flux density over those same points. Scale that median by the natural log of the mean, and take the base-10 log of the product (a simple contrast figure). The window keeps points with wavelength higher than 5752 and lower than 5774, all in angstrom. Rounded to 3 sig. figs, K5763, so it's 1.63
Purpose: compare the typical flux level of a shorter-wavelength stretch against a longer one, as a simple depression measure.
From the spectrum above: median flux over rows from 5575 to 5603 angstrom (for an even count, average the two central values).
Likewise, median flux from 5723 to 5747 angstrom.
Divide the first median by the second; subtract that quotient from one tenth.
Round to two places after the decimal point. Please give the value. -0.94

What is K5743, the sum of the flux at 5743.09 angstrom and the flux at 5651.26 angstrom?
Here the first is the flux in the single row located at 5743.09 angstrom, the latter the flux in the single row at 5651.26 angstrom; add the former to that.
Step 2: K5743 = 31.3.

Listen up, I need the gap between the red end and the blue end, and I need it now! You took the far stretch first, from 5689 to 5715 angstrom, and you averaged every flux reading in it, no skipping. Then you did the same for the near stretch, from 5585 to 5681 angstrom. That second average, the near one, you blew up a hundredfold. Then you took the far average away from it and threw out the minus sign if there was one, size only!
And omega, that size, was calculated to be 1501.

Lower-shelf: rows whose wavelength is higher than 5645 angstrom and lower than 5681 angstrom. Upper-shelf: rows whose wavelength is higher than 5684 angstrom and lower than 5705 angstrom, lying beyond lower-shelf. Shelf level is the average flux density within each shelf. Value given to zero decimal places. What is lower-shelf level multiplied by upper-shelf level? 246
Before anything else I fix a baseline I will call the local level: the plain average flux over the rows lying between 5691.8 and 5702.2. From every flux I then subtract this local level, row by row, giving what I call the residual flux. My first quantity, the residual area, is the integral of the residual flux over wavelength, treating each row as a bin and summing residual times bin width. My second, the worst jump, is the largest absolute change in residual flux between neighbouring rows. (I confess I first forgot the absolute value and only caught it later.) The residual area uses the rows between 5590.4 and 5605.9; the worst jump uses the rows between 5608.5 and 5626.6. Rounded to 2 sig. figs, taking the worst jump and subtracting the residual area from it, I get 23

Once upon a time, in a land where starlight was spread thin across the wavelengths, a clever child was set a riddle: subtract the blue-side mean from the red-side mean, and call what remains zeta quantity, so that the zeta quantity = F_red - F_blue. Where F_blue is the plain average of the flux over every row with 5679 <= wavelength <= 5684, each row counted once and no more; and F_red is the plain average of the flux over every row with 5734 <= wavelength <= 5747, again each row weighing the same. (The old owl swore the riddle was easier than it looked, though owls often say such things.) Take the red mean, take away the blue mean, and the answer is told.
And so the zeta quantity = -1.3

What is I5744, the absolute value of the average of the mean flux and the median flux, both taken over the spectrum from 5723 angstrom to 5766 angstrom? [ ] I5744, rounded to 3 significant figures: 14.8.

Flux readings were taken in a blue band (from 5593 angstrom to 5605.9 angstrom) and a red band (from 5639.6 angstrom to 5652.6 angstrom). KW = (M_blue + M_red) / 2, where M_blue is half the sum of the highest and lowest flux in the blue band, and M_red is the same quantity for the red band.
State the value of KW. 15.2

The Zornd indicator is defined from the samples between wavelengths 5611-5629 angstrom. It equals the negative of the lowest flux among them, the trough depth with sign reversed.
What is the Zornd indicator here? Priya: -14.2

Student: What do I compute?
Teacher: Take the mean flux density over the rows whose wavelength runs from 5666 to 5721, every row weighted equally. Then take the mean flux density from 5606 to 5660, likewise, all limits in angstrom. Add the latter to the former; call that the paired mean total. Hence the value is 30.5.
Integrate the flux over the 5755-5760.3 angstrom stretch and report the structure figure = 83.0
